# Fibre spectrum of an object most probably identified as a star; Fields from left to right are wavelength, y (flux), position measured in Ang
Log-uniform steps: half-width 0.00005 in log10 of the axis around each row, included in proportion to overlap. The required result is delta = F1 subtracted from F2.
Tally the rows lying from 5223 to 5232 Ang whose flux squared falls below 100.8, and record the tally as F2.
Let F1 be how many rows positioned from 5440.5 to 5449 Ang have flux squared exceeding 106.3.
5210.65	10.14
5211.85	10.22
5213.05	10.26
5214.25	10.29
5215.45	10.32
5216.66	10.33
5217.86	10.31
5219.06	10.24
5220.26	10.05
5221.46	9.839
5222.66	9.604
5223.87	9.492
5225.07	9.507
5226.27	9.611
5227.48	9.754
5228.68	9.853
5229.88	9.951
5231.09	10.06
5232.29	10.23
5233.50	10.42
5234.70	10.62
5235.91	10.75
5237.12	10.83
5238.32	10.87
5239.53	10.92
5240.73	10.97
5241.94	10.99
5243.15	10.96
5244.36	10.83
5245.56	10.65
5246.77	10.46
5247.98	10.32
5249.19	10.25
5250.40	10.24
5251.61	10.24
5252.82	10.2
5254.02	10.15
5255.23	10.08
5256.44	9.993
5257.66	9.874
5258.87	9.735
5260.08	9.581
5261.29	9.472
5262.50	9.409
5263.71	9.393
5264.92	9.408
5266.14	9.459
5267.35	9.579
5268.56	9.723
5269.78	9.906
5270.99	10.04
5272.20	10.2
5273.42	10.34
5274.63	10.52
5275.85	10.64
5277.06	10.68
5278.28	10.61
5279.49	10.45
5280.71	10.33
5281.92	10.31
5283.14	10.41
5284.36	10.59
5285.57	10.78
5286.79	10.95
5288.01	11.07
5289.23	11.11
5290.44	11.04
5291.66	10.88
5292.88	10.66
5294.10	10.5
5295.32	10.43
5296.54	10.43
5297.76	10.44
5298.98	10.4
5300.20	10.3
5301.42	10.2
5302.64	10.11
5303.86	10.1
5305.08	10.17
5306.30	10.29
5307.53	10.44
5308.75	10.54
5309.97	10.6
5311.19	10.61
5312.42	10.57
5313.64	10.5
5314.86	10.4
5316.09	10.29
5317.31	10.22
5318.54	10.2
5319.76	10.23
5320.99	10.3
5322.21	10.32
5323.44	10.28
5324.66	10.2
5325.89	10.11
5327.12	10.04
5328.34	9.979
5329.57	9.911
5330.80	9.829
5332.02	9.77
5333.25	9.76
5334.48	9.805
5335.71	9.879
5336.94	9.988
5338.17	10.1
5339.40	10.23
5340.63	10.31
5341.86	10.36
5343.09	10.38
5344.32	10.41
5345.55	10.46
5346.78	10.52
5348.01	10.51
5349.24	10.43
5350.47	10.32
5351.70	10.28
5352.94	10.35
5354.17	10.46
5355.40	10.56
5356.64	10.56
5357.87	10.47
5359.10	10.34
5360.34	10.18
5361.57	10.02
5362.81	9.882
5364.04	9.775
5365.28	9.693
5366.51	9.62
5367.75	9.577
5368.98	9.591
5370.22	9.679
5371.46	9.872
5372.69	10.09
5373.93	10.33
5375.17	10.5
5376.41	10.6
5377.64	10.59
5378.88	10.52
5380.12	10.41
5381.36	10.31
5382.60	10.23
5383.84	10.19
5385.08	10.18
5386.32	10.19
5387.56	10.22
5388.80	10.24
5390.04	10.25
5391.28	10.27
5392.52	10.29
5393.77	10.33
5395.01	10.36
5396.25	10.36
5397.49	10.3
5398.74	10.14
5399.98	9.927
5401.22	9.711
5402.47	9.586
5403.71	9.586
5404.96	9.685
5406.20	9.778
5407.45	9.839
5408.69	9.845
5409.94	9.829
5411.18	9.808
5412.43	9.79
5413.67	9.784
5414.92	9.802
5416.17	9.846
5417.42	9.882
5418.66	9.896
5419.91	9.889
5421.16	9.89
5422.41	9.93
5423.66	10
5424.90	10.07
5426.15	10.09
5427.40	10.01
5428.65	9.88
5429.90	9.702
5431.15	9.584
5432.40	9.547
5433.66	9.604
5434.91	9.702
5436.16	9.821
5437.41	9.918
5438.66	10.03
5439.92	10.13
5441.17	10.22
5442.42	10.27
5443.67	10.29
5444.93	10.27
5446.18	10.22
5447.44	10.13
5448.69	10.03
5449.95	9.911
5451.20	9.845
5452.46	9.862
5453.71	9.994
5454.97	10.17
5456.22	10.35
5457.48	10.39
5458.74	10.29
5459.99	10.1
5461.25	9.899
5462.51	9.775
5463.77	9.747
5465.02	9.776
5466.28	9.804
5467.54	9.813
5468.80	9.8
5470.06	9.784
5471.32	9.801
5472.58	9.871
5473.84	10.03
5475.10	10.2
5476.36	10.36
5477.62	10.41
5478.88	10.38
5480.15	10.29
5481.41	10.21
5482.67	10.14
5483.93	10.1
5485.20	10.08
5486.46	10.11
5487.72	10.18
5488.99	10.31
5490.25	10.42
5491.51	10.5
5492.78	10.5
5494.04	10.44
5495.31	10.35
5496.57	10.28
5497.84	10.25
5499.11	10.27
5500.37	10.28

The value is 6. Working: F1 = 0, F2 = 6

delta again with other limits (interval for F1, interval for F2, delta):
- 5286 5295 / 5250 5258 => -5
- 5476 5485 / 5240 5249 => -3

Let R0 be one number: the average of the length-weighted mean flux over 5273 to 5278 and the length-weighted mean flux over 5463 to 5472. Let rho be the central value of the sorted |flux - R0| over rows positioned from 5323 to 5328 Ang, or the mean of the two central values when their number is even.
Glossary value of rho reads 0.1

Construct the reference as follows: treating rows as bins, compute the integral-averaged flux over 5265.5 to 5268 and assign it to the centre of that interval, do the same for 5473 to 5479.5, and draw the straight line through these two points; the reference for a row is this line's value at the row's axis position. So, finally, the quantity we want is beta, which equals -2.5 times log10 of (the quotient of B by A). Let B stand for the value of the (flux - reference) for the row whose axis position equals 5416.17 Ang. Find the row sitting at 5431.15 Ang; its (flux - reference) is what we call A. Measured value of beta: 1.0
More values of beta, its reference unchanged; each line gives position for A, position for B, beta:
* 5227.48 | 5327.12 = 0.2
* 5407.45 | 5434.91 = -0.9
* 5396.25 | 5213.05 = -1.0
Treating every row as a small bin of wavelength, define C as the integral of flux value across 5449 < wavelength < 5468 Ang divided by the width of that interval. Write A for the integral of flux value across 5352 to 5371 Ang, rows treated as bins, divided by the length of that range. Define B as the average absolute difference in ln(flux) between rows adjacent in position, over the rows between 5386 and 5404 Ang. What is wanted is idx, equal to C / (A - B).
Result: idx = 0.99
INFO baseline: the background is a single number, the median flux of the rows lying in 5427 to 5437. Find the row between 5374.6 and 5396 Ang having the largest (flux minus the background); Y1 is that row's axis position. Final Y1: 5376.41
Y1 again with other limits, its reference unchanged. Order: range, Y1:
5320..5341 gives 5322.21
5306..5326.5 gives 5311.19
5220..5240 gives 5239.53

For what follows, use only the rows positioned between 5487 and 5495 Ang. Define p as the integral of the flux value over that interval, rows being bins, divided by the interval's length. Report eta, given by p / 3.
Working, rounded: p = 10.4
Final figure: 3.46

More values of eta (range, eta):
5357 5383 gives 3.37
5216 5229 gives 3.29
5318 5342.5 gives 3.36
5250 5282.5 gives 3.34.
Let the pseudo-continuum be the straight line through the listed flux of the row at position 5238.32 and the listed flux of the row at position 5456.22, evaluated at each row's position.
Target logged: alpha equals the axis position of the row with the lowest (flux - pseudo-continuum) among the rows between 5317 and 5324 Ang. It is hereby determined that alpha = 5318.54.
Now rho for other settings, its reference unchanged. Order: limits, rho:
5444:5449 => 0.1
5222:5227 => 0.6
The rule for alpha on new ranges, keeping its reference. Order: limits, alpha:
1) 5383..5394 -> 5385.08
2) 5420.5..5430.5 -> 5429.90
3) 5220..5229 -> 5223.87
